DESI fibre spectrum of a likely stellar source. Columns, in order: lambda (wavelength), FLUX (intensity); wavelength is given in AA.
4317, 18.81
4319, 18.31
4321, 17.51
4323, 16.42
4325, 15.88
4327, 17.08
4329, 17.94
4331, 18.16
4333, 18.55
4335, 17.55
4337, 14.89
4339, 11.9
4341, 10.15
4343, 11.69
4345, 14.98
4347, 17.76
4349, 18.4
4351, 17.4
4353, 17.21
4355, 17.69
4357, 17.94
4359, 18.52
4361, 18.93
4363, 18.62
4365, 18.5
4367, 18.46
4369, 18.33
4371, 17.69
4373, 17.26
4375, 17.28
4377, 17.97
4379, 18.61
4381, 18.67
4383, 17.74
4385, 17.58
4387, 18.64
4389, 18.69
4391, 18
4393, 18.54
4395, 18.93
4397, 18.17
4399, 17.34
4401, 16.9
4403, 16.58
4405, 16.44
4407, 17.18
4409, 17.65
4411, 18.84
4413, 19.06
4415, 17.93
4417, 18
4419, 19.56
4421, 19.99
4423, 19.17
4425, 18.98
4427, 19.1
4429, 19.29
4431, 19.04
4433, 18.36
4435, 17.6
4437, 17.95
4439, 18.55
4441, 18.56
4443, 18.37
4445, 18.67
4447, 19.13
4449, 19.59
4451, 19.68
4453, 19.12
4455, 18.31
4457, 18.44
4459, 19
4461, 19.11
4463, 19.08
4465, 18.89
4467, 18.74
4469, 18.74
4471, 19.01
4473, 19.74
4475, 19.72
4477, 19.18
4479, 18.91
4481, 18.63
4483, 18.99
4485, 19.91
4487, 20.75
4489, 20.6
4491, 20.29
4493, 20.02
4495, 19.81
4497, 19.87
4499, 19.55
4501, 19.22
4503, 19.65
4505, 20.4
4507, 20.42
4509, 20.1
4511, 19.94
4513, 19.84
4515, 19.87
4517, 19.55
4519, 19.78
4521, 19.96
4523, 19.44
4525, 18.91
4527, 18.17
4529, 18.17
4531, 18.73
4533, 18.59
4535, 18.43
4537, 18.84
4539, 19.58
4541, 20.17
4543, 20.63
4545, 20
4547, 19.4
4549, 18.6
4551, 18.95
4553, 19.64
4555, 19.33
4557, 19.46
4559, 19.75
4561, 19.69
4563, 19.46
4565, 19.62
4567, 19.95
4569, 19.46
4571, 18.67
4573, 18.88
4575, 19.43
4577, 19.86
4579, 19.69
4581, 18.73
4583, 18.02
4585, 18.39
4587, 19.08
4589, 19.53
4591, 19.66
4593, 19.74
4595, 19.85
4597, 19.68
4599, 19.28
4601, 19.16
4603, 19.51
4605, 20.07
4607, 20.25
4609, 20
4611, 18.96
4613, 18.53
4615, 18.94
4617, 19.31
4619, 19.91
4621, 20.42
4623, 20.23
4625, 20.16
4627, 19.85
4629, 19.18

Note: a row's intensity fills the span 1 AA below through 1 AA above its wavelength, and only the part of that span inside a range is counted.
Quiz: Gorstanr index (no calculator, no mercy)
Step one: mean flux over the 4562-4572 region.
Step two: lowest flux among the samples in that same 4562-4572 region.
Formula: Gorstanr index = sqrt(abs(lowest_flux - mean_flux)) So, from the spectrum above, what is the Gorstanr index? 0.9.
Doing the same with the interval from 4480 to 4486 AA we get 0.7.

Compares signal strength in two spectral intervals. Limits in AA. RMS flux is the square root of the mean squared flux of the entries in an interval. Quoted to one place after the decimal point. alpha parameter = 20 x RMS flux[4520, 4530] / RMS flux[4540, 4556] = 19.3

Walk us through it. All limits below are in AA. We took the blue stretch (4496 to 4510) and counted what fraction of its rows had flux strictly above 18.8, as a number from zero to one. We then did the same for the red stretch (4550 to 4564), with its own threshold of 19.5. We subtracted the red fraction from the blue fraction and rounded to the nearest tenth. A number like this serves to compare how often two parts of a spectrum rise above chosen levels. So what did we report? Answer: 0.6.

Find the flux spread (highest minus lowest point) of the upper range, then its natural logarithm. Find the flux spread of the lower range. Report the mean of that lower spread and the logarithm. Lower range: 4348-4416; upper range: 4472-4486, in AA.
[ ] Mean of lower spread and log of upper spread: 1.43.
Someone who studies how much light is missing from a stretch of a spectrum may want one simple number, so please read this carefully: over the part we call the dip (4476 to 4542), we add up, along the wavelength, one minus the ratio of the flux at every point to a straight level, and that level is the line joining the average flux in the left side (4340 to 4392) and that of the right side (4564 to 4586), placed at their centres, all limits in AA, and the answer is -3.3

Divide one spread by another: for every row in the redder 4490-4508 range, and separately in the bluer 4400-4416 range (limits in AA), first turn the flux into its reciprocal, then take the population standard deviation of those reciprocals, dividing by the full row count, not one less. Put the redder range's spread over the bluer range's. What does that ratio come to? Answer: 0.33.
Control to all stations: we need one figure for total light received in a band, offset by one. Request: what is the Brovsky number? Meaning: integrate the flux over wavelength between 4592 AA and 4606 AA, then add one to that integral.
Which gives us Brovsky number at 276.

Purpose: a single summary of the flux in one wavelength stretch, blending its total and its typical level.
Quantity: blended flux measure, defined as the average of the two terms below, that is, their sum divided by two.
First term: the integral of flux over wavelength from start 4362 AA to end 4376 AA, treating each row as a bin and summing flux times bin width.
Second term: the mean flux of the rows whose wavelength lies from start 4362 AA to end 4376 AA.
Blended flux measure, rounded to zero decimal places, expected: 135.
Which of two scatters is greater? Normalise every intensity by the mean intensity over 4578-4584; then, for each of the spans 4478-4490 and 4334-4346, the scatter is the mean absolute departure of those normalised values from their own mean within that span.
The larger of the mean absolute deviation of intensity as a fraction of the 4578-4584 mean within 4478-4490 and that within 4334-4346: 0.12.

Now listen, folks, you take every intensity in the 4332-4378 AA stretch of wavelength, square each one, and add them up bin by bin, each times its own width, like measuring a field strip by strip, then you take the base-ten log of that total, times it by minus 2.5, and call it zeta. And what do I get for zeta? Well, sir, -10.3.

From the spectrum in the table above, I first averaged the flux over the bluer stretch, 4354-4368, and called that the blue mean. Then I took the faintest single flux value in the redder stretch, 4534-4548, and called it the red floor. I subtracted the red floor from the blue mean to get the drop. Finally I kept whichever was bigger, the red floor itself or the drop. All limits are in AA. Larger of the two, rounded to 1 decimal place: 18.4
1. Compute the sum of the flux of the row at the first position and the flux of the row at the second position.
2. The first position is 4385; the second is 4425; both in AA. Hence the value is 36.6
